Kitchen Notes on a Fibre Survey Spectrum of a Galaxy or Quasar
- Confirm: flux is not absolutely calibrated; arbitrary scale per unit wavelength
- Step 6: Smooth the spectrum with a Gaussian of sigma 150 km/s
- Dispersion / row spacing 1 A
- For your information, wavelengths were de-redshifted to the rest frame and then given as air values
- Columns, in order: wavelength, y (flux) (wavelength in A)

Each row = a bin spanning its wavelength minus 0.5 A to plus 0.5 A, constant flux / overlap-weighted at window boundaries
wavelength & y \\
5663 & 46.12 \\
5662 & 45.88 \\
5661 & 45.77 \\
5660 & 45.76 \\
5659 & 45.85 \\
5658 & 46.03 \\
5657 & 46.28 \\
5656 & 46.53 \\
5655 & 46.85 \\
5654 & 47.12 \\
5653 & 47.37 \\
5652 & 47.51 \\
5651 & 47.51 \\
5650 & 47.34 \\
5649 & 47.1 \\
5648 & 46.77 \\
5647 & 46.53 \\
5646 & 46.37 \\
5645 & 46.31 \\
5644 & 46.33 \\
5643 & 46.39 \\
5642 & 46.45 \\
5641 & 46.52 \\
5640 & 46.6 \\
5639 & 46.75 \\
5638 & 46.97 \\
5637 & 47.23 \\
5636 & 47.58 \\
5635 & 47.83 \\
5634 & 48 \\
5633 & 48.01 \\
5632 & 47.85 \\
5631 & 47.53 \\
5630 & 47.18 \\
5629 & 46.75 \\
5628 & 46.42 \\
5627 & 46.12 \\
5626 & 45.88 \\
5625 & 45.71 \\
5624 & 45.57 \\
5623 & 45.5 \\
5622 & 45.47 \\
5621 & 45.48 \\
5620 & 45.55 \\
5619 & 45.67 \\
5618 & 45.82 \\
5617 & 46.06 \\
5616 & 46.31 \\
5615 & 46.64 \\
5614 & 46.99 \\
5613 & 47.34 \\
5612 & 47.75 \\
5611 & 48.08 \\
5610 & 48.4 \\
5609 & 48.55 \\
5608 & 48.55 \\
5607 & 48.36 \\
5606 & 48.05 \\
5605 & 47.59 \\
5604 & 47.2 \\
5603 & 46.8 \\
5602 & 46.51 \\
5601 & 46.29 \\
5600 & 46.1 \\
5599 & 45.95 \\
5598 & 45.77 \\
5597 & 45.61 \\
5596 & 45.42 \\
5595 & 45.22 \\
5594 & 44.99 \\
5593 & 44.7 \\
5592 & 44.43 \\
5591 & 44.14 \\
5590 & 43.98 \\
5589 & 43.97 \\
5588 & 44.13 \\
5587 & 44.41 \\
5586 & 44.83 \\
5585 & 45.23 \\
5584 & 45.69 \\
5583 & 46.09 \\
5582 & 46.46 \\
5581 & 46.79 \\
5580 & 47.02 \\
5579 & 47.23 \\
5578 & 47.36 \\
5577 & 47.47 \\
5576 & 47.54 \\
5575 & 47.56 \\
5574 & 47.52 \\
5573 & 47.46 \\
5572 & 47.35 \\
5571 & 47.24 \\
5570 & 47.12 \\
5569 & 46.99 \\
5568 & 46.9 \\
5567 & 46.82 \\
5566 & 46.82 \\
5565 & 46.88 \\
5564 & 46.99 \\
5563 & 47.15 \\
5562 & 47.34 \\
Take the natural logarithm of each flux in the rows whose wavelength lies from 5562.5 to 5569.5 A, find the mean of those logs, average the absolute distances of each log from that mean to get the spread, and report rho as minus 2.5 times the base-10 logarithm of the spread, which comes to 6.77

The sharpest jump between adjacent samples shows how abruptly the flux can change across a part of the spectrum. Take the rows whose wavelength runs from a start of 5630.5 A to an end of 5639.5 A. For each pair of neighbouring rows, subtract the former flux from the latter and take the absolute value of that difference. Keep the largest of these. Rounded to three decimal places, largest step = 0.350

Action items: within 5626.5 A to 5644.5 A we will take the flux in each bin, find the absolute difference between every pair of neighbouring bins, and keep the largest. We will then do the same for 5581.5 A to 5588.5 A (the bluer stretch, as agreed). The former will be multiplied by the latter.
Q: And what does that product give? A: 0.20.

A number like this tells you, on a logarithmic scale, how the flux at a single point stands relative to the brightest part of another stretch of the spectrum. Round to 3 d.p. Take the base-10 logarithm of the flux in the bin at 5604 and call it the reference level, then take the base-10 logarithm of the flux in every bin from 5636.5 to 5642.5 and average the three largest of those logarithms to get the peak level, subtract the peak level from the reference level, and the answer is 0.002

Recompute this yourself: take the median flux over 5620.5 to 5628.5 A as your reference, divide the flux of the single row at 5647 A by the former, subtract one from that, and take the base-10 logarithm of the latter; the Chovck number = -1.71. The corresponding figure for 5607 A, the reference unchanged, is -1.22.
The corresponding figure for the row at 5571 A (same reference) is -1.46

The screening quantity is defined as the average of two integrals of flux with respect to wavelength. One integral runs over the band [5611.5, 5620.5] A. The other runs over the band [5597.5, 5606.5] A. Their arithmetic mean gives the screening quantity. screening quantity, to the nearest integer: 419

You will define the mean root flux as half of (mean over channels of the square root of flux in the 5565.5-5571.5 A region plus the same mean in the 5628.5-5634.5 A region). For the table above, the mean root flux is 6.88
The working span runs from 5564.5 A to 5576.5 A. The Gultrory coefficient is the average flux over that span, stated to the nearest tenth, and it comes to 47.2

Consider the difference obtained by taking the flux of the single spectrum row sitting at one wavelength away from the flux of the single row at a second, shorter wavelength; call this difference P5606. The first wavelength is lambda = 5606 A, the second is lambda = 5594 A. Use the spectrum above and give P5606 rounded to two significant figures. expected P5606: -3.1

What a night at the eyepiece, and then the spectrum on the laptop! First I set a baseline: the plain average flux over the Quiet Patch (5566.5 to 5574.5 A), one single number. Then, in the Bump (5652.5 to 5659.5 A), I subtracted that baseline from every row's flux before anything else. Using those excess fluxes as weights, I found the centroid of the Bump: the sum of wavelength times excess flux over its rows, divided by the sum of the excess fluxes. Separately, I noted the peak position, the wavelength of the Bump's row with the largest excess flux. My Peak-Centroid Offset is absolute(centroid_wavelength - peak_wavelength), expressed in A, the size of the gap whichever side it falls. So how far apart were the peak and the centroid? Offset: 4.7 A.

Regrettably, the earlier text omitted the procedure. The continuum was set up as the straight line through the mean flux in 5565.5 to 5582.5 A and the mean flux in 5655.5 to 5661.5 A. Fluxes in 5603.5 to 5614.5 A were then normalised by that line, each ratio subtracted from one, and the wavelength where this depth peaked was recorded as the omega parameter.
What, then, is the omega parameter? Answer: 5614 A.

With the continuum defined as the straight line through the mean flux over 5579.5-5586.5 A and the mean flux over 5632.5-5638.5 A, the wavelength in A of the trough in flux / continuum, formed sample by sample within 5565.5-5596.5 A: 5590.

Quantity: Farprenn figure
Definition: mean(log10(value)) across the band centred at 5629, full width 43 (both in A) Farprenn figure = 1.67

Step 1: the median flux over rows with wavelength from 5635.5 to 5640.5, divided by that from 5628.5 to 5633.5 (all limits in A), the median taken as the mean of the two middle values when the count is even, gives 0.988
